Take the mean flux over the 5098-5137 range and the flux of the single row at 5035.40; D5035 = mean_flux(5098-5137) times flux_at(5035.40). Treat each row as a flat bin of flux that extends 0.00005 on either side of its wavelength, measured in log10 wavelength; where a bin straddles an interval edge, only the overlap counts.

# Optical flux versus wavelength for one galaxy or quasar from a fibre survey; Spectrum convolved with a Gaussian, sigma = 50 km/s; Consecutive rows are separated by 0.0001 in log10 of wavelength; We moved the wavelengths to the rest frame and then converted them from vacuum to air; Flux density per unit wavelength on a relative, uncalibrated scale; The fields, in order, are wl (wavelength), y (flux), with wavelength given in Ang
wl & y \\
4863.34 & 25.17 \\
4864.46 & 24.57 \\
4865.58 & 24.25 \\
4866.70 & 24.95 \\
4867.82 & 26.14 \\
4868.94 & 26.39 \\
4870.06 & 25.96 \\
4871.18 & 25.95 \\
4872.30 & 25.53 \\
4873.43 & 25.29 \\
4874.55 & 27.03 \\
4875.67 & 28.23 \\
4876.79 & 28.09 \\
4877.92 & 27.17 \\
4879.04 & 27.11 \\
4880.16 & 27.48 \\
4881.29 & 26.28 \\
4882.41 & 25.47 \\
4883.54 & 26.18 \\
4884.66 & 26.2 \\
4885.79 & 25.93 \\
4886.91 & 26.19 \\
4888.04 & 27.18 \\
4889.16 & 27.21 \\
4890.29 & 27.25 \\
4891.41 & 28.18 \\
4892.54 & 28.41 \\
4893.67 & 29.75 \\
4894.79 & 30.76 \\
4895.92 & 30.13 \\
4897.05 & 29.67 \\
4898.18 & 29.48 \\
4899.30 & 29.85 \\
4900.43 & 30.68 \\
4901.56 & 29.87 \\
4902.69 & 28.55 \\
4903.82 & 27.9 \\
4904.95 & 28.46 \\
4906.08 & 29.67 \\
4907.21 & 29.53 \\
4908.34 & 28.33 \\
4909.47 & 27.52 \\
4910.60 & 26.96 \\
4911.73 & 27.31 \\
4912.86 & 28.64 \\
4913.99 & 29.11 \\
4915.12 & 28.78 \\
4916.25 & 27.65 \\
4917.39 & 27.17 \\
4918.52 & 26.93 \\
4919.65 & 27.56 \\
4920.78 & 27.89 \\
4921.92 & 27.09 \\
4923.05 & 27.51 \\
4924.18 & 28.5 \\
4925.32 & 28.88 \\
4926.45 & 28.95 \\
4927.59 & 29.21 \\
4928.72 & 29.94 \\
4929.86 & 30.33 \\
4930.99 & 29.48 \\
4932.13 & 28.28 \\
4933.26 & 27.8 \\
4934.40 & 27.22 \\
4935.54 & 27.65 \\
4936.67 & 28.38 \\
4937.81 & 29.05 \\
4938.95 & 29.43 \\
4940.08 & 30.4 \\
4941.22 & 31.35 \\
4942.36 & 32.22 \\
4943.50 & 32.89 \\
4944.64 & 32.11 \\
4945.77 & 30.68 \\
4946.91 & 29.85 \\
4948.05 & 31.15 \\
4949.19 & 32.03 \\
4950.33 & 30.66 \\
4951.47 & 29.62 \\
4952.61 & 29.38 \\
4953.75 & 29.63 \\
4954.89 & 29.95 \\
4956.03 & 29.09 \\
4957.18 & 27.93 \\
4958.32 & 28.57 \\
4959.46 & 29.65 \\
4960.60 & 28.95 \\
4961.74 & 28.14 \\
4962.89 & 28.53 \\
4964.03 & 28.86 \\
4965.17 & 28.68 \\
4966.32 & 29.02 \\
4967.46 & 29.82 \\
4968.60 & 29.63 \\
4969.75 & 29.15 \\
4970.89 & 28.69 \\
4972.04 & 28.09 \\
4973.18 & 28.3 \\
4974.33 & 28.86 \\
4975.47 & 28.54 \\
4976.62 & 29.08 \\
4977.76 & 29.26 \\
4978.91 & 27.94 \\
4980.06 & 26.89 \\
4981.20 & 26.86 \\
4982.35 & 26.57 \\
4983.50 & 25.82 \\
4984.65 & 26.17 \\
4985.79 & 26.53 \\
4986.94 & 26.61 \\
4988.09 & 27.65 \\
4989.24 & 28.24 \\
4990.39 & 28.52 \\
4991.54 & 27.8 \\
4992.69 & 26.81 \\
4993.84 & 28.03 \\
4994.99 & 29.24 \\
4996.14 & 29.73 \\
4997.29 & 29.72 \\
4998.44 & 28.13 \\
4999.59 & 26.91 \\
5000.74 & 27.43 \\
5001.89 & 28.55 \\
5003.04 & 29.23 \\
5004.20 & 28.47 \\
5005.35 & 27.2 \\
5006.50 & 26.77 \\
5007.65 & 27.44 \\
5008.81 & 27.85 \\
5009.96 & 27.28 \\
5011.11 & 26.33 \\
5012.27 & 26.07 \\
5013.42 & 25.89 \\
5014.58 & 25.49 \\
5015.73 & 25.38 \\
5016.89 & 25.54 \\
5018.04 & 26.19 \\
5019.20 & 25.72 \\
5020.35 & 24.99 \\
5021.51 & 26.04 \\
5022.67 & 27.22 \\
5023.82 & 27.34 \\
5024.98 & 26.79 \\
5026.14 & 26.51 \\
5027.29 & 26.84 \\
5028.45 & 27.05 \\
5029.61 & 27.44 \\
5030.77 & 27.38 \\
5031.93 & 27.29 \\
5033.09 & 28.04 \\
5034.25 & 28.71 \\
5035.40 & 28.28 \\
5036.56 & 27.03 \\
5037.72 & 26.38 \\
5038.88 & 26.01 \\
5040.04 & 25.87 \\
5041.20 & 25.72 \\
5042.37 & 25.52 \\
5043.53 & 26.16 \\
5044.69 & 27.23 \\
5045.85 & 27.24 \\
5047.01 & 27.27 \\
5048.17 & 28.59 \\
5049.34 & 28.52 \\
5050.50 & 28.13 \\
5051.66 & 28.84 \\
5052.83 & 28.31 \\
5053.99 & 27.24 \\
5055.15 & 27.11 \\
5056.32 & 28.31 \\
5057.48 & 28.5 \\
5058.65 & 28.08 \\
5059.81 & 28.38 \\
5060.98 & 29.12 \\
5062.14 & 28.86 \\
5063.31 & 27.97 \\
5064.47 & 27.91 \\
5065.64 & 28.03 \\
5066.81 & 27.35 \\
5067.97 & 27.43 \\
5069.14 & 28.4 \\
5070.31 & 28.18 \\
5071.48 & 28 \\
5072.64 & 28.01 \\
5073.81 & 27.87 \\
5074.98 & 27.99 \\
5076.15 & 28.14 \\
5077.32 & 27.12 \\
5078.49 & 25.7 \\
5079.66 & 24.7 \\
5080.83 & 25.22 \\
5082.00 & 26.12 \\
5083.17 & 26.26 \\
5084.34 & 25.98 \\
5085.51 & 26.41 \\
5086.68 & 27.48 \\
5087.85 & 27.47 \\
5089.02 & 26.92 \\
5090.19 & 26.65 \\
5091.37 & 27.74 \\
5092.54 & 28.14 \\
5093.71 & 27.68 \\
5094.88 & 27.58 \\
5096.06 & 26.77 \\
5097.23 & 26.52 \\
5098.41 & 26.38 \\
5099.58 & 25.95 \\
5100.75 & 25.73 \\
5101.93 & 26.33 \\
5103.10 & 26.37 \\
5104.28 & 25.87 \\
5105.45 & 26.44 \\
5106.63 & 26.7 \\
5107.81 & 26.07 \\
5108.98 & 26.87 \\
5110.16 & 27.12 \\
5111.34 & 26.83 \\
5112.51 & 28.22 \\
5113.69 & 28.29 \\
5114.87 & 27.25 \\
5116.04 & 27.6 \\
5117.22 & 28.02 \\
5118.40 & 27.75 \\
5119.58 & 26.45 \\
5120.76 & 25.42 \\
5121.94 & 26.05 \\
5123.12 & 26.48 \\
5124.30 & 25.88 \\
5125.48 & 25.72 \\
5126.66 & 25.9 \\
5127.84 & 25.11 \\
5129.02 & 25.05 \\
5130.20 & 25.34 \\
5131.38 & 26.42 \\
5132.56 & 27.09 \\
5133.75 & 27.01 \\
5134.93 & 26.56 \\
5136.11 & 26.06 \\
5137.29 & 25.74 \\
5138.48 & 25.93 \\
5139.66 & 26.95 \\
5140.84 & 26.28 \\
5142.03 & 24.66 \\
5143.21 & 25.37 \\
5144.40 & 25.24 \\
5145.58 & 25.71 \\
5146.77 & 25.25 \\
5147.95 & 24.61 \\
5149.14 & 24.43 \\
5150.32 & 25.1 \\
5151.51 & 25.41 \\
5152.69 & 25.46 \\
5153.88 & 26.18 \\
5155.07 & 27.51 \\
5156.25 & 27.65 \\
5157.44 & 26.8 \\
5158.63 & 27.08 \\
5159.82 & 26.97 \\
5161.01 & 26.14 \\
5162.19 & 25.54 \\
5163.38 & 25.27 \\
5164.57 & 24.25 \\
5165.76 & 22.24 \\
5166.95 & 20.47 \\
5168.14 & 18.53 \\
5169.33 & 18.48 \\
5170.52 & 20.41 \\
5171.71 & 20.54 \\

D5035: 749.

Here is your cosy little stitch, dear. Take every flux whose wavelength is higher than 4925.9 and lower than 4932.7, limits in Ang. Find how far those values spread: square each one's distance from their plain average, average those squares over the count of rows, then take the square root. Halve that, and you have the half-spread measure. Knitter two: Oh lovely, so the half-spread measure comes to 0.33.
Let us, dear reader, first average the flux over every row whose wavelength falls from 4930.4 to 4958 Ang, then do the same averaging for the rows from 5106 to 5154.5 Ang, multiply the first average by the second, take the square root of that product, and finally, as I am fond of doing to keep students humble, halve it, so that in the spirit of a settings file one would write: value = 14.0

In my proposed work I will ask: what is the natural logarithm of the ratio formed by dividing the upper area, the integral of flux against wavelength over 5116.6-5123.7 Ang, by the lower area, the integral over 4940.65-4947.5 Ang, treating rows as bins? -0.13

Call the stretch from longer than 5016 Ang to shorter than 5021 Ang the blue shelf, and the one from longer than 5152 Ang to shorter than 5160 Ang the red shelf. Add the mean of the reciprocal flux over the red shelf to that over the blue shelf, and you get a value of 0.0764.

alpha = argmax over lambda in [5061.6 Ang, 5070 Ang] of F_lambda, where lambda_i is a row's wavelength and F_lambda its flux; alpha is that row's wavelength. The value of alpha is 5062.14 Ang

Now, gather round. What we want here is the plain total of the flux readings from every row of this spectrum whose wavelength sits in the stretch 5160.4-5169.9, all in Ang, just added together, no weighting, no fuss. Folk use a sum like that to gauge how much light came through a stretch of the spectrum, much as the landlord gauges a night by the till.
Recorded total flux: 181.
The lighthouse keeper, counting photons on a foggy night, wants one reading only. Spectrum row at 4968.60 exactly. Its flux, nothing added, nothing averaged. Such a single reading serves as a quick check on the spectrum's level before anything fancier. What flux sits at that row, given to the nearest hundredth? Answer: 29.63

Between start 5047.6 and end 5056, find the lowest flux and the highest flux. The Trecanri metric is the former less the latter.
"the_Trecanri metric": -1.7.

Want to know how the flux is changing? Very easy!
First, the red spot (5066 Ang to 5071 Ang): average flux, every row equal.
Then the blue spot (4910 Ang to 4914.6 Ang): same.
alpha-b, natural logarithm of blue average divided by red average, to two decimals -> 0.01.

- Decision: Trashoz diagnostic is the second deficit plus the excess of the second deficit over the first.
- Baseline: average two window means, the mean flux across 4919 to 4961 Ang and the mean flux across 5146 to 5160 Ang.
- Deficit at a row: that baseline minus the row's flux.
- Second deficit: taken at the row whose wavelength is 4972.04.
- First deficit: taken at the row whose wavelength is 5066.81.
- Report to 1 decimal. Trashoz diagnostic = -1.1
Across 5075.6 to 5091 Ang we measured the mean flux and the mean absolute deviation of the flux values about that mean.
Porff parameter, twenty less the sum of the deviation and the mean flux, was -7.2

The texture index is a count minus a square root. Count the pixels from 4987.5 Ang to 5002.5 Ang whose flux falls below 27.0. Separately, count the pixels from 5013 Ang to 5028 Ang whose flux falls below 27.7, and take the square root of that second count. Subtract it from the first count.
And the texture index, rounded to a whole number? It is -2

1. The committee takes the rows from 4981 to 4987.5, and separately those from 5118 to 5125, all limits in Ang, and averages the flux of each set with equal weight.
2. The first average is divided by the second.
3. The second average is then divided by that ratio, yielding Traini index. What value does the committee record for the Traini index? 26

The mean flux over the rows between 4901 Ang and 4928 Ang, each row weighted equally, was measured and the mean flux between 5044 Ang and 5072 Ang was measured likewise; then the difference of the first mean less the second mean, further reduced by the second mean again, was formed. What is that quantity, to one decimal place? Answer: -27.8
